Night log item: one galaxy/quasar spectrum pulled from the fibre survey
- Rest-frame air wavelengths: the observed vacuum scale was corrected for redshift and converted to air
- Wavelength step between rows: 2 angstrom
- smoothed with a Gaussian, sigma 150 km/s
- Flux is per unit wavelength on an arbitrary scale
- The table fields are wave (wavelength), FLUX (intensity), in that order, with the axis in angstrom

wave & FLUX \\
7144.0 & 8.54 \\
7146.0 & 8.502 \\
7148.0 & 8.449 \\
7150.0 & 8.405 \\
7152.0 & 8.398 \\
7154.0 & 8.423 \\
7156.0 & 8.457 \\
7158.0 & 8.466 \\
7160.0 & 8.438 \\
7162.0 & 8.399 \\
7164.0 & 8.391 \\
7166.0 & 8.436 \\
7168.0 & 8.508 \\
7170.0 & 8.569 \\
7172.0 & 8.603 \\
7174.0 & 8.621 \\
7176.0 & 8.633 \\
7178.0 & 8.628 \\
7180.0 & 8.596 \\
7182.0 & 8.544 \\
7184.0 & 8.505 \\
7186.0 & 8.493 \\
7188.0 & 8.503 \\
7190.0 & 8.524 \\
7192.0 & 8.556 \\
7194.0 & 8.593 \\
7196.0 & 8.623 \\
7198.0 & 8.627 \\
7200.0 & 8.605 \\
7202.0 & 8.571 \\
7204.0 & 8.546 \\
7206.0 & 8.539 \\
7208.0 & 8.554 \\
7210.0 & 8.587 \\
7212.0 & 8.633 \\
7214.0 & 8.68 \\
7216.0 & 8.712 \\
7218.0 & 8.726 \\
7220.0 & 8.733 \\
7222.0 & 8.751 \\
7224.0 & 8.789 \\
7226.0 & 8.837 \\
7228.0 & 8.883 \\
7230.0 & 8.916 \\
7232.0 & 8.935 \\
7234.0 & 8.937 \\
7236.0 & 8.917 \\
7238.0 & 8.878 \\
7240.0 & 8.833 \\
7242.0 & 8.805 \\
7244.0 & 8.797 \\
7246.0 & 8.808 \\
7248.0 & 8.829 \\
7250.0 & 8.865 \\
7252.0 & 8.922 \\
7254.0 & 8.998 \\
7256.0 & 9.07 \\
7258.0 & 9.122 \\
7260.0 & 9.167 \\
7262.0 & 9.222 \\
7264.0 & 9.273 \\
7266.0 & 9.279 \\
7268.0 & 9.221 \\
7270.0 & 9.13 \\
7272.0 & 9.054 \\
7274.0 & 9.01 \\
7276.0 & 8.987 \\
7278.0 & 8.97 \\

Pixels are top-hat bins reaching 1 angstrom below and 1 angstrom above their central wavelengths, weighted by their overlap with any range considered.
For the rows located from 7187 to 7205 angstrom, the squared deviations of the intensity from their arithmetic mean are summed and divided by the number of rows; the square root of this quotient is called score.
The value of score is 0.04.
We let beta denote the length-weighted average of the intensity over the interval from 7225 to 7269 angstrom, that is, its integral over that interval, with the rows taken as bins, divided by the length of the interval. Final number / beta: 8.98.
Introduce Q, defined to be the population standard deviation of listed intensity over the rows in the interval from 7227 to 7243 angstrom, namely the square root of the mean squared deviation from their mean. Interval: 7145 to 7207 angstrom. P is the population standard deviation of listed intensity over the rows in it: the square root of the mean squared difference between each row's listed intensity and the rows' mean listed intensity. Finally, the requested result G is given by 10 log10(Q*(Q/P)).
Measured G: -16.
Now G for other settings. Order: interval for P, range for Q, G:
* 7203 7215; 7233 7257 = -9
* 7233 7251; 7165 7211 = -13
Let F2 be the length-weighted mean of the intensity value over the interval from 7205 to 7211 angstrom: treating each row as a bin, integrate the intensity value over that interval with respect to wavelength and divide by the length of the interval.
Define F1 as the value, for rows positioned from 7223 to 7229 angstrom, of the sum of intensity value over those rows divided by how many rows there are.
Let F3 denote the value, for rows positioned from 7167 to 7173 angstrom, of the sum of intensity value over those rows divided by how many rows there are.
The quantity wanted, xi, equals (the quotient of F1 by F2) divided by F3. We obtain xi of 0.121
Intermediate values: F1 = 8.84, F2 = 8.6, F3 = 8.56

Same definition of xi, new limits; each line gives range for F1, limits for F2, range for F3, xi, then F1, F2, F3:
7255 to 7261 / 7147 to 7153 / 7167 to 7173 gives 0.127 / 9.12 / 8.4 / 8.56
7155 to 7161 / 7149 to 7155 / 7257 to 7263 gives 0.110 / 8.45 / 8.4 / 9.17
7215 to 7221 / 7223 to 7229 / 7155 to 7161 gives 0.117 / 8.72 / 8.8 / 8.45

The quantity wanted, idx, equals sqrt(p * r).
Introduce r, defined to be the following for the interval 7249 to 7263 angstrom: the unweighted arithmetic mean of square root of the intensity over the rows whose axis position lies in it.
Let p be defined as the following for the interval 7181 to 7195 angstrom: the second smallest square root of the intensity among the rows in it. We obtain 2.96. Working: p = 2.92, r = 3.01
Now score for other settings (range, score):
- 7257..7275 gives 0.09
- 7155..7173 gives 0.07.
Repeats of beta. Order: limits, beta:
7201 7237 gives 8.74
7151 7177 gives 8.49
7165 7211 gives 8.56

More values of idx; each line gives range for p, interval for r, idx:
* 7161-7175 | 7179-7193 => 2.91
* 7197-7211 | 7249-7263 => 2.97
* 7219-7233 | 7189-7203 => 2.94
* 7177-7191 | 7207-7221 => 2.93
